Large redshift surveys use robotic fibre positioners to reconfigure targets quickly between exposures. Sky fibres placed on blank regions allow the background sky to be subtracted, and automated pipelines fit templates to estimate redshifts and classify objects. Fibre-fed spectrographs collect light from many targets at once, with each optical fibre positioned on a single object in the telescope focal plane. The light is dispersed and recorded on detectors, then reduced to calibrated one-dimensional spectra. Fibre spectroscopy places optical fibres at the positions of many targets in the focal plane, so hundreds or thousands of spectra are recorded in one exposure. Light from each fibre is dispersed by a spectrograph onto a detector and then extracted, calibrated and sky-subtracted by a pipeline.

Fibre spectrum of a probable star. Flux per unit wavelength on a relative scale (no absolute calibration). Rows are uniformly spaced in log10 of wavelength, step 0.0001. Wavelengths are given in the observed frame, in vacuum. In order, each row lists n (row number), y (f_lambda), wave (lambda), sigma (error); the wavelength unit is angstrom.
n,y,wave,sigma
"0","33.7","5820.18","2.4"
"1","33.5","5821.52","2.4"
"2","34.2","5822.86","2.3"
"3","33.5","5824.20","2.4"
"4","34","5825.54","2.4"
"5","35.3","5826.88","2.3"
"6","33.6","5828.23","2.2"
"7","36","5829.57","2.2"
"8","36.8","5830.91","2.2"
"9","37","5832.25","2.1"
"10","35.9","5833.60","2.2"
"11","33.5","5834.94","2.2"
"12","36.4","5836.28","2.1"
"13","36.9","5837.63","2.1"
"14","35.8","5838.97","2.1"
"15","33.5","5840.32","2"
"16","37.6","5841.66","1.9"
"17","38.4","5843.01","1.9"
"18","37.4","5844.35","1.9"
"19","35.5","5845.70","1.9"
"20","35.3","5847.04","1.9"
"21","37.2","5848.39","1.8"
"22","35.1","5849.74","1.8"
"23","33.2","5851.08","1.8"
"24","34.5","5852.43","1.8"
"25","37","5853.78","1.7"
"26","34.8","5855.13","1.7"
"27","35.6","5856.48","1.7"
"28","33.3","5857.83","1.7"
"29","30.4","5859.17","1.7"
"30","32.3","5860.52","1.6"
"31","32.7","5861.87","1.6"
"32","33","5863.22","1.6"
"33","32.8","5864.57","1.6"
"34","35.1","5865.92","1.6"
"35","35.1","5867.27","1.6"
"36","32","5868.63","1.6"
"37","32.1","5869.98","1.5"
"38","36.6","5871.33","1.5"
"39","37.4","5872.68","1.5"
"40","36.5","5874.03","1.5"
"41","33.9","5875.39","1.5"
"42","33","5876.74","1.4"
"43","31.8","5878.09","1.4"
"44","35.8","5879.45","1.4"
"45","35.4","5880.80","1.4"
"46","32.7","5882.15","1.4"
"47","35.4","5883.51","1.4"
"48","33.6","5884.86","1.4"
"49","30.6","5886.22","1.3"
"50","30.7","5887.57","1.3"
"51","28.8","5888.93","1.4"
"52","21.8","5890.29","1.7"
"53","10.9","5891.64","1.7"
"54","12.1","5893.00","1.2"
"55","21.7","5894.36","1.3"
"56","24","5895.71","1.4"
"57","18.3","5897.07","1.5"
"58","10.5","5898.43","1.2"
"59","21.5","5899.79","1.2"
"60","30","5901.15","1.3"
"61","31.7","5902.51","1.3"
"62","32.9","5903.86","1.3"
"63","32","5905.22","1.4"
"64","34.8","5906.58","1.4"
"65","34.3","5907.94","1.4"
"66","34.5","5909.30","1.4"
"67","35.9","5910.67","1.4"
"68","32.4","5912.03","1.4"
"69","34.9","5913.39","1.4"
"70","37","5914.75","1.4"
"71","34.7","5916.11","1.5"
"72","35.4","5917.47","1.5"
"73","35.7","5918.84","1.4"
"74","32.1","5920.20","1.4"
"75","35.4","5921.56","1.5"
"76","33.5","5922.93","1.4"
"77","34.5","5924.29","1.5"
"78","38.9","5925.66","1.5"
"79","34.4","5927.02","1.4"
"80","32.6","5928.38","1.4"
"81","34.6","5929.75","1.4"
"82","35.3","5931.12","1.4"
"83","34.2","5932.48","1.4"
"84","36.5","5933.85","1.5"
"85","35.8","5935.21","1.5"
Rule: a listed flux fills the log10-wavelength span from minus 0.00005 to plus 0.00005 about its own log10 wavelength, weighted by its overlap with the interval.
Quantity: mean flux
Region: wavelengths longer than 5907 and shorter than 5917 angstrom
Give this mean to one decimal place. 34.8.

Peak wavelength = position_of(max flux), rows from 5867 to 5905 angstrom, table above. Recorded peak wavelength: 5872.68 angstrom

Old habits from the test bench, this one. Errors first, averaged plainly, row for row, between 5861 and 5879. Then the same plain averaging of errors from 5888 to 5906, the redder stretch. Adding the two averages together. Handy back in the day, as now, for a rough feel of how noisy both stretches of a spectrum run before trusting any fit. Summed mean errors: 2.9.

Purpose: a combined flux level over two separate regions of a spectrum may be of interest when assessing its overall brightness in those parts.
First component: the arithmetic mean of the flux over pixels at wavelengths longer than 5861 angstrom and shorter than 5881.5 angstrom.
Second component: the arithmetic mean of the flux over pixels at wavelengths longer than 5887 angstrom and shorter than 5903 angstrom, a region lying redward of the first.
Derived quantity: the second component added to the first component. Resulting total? 56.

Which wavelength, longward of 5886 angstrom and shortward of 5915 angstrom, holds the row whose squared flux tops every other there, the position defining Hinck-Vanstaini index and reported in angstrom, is 5914.75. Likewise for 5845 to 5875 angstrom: 5872.68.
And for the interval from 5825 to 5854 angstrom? 5843.01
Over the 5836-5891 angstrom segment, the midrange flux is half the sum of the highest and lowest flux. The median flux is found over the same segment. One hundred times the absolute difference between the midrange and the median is 470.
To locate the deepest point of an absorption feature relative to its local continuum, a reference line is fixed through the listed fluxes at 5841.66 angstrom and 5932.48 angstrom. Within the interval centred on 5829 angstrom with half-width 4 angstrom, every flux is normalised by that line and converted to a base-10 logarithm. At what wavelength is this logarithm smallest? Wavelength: 5828.23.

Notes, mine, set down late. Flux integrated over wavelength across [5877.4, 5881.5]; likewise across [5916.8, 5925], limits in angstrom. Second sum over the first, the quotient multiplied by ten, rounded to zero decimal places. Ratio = 20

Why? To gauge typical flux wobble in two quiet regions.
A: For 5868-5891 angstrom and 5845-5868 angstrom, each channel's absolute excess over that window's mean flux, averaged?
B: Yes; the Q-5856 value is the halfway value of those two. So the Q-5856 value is 2.0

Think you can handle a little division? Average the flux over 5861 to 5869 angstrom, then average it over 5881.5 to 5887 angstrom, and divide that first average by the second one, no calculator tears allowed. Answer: 1.01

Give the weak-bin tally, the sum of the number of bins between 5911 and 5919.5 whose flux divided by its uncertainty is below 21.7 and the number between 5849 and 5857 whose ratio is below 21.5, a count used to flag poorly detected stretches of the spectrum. 5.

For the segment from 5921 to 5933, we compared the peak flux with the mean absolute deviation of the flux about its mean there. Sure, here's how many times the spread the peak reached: 34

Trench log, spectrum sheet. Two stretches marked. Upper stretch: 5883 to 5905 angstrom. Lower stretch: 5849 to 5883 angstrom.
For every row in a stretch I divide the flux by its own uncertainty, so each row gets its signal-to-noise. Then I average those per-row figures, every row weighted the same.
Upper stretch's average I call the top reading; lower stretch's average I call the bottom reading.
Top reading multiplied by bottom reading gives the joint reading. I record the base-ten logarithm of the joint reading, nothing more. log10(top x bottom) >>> 2.60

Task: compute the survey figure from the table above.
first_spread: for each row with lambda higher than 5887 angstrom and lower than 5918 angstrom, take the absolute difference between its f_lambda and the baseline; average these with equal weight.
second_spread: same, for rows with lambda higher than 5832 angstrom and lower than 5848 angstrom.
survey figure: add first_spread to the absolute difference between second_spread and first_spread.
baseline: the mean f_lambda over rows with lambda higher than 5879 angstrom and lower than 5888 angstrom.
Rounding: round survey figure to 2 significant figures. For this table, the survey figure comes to 11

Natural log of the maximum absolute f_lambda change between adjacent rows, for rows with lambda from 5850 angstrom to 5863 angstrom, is 1.06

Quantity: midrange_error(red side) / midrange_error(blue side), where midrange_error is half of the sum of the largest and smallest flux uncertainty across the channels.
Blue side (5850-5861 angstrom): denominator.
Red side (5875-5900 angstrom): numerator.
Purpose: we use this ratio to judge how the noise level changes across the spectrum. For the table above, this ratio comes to 0.85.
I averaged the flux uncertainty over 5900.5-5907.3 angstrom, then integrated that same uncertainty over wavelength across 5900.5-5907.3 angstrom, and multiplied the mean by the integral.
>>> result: 12.2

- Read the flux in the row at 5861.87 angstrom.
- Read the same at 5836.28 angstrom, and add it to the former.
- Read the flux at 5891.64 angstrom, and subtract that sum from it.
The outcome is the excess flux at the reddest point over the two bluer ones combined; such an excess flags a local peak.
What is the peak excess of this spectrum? -58.2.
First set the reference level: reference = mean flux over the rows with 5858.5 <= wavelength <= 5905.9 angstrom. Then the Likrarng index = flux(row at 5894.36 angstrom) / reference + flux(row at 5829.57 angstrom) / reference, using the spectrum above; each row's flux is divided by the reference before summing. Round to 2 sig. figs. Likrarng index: 2.0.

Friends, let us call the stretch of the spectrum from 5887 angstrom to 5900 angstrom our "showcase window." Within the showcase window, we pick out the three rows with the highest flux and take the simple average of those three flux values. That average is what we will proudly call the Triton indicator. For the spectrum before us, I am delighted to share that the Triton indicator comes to 27.8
